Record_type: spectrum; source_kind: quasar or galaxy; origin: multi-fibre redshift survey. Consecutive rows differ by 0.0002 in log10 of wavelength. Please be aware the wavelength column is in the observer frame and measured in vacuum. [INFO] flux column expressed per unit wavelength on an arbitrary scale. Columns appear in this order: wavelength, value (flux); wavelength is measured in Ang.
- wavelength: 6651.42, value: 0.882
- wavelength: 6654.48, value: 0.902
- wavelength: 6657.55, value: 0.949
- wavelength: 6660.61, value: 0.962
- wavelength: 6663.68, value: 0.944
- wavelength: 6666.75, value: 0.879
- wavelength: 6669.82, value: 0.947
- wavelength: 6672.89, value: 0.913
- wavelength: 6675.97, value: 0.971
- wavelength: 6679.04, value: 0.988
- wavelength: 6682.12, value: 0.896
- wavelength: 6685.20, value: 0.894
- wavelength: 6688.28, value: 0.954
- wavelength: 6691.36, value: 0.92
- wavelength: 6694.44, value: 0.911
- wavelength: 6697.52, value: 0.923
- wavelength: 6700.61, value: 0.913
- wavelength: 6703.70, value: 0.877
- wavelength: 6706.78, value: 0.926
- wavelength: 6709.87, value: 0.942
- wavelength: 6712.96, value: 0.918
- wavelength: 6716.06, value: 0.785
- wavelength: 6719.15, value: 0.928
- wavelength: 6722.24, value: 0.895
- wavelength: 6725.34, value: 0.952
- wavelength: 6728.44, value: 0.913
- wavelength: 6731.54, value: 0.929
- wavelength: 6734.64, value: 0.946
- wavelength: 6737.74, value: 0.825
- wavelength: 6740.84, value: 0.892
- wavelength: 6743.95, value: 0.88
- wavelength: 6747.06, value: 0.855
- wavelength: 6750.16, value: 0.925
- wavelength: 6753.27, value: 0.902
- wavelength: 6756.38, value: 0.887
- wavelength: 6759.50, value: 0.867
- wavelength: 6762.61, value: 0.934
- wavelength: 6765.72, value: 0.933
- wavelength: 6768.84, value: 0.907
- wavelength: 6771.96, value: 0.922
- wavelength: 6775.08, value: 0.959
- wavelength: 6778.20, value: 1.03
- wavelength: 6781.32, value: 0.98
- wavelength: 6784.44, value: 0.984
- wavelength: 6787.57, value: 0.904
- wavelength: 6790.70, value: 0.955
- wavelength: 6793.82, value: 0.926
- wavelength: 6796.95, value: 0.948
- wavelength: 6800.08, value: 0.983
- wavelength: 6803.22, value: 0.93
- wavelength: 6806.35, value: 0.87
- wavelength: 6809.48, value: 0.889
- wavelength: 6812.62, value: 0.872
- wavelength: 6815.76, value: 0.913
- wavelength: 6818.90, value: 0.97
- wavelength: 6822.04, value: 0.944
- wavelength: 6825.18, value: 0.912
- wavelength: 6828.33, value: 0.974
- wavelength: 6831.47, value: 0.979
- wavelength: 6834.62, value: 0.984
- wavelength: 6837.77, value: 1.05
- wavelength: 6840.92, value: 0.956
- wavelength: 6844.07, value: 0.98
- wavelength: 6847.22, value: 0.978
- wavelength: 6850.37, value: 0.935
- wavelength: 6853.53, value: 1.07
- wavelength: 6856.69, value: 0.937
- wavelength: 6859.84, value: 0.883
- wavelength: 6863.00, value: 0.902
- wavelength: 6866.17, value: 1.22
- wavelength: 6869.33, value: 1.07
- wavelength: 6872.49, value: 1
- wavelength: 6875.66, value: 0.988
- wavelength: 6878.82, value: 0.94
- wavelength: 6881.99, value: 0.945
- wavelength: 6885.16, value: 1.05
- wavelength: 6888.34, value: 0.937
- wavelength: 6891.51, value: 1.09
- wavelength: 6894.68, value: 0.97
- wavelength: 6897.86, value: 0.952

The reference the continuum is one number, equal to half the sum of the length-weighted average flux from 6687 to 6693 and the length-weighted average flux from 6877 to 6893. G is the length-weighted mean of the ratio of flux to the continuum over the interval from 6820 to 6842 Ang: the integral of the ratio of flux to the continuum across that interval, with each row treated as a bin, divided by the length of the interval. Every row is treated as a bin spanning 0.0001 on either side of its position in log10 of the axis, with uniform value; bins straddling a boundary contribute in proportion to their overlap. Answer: 1.01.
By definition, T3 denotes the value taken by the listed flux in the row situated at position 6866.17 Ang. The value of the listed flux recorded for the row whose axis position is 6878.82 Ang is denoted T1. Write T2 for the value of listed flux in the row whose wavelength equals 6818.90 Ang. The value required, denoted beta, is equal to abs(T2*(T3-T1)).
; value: 0.272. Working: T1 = 0.94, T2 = 0.97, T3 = 1.22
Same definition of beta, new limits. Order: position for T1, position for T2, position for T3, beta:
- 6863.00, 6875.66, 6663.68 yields 0.041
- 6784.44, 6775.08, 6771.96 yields 0.059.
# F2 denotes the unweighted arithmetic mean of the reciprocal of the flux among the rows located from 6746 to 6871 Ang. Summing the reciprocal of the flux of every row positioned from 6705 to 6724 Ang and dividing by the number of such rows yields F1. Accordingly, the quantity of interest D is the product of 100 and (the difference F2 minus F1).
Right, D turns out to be -6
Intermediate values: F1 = 1.12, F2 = 1.06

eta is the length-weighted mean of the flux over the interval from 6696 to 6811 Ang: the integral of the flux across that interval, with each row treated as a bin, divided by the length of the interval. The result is 0.92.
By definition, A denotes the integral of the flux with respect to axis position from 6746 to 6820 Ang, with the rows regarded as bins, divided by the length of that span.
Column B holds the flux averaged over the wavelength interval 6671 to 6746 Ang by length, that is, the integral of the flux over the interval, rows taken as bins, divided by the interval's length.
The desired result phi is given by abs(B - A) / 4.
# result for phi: 0.004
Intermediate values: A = 0.927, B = 0.91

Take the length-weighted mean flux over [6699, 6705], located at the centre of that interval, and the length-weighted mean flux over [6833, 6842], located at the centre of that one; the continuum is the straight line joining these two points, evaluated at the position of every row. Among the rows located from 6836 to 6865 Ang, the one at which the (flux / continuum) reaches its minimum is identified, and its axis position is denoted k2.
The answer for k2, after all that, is 6859.84 Ang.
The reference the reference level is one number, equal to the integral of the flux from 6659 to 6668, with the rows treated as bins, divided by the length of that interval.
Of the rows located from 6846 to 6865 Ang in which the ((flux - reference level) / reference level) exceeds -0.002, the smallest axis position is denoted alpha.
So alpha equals 6847.22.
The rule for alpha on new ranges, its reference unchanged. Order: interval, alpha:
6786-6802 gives 6790.70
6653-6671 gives 6657.55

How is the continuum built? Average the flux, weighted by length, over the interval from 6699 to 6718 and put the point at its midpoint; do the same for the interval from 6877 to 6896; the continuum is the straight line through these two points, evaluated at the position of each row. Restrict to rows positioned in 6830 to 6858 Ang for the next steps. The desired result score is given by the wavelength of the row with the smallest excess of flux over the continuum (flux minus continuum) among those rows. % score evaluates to 6856.69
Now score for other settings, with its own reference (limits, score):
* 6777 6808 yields 6806.35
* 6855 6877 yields 6859.84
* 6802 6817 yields 6812.62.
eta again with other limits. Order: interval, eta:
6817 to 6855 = 0.98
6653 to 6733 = 0.92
